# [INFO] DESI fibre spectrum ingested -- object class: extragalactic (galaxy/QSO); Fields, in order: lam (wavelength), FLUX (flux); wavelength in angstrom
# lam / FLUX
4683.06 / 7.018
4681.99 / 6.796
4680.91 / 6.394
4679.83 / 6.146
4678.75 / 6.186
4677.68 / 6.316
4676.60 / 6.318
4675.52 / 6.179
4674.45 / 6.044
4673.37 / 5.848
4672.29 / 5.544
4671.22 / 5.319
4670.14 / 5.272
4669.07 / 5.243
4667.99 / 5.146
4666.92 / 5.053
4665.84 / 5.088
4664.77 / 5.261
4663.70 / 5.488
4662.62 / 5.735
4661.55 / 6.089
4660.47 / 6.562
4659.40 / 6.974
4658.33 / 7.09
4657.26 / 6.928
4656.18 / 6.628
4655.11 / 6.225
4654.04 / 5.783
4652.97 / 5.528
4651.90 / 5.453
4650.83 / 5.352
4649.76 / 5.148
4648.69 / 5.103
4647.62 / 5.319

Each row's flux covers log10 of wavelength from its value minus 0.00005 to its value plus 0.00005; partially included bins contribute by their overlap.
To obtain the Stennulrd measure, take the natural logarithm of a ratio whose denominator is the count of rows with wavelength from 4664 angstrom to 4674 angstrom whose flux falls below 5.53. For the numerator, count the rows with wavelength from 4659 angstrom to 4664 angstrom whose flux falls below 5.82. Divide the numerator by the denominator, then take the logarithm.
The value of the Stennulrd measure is -1.3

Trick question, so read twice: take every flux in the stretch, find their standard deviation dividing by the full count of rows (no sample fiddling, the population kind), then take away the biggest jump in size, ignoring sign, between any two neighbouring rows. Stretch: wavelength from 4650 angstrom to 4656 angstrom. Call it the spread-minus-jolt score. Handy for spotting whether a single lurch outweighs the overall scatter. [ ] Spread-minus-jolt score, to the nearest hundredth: -0.13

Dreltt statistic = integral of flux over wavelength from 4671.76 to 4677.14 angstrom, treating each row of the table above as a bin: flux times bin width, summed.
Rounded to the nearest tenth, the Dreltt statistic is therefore 32.2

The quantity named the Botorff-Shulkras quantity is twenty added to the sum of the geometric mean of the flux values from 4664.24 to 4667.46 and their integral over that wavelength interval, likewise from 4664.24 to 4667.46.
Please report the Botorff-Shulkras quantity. 41.7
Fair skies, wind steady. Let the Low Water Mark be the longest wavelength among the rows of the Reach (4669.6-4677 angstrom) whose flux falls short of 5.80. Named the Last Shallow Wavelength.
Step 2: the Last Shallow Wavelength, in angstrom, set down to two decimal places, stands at 4672.29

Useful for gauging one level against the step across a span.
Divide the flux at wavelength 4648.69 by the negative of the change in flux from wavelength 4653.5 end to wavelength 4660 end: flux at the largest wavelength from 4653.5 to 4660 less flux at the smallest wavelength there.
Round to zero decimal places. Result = -4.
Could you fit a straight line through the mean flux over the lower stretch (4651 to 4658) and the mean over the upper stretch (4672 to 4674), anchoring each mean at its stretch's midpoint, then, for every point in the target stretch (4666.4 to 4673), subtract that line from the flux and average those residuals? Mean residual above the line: -0.50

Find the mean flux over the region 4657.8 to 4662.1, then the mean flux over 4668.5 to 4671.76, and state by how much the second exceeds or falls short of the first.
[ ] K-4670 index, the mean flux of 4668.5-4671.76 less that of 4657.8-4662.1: -1.4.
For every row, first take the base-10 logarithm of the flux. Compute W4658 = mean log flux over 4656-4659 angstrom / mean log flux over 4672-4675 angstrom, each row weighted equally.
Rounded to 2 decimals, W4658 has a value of 1.10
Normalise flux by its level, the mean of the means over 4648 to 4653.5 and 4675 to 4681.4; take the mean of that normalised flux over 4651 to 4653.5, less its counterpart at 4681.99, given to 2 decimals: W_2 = -0.23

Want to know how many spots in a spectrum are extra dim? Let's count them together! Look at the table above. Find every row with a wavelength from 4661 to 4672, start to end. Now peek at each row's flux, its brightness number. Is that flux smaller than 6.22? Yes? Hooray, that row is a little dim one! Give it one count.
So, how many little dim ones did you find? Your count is 10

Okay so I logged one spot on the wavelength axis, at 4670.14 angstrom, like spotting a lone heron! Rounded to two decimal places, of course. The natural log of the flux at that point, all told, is 1.66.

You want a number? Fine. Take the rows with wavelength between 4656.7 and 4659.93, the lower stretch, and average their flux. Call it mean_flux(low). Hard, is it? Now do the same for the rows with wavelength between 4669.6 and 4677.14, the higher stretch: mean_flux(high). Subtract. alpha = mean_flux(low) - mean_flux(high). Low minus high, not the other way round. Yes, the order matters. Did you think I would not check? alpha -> 1.2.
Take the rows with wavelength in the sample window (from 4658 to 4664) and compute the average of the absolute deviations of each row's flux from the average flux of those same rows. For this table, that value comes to 0.55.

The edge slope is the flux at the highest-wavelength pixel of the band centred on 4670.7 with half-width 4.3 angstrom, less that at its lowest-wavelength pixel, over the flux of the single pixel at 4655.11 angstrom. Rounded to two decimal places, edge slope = 0.16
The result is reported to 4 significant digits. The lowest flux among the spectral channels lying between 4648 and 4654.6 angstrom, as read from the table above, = 5.103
